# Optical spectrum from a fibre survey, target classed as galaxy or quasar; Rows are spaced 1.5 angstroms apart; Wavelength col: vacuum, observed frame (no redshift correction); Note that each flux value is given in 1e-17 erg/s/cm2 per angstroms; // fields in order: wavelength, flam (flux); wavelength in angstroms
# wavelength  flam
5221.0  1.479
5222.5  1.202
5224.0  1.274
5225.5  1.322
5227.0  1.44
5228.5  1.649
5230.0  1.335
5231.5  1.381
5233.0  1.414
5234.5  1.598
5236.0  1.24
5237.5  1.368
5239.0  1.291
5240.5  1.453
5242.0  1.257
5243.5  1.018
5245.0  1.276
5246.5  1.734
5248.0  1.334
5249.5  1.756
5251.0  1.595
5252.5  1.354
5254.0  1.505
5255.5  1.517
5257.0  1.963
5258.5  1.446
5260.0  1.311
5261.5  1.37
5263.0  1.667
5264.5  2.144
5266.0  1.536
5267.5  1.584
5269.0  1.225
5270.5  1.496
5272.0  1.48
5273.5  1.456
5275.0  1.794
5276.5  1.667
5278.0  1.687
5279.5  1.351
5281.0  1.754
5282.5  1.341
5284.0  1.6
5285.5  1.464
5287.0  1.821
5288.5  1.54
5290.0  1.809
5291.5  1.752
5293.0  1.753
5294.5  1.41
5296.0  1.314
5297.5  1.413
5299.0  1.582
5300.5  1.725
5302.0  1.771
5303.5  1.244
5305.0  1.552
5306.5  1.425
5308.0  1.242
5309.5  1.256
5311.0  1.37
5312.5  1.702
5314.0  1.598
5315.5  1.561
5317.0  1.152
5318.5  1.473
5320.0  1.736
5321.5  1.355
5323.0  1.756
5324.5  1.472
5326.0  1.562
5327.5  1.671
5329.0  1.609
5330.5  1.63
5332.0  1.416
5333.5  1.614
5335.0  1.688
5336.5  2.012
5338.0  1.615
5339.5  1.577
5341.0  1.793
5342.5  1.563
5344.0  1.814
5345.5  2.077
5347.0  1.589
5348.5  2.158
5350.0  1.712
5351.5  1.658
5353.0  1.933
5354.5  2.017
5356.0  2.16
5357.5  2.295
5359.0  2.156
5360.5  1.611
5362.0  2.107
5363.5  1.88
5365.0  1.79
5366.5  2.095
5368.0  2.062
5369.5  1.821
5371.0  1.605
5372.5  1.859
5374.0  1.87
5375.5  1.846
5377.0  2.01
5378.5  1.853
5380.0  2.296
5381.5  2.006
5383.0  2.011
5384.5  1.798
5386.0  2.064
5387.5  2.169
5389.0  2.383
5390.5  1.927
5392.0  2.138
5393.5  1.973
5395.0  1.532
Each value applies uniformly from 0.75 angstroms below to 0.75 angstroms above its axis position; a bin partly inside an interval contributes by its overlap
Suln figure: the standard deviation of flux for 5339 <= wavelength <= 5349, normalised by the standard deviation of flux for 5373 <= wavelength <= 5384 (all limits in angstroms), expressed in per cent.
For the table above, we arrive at 155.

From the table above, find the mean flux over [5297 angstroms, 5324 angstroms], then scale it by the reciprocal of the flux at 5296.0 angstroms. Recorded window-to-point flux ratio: 1.14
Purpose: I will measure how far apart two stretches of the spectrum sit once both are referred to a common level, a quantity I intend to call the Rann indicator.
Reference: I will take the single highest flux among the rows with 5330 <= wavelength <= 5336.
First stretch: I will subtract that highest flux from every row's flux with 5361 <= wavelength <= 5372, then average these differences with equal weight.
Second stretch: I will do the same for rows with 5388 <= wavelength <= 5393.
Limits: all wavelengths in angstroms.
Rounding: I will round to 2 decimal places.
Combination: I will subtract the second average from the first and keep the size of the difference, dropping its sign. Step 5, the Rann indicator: 0.24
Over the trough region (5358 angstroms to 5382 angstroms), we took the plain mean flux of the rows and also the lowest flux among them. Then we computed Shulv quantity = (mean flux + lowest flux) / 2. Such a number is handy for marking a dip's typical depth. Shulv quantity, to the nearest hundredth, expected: 1.77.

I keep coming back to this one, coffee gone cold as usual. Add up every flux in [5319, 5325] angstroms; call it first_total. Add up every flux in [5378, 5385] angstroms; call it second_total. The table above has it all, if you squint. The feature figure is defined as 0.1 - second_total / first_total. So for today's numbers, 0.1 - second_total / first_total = -1.48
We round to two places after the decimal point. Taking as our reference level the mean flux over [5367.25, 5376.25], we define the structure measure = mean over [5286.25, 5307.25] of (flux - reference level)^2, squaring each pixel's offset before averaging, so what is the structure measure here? 0.11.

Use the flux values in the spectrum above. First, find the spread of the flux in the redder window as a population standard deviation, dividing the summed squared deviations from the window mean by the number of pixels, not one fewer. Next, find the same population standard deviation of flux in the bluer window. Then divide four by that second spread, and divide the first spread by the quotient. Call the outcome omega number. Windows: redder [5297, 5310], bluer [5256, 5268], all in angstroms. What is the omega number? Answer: 0.013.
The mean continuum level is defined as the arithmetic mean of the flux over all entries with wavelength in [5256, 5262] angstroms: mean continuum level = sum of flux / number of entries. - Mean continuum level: 1.5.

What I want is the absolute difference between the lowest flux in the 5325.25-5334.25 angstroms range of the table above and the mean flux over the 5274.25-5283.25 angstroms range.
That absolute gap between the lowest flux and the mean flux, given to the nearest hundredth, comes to 0.18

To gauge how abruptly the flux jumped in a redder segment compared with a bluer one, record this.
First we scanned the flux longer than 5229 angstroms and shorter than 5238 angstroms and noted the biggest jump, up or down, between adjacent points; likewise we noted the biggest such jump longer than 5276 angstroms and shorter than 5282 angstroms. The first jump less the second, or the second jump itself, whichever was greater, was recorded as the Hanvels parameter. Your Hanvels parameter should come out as 0.40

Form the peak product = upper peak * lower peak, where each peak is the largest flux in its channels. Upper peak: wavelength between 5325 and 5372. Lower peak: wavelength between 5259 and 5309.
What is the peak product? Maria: 4.9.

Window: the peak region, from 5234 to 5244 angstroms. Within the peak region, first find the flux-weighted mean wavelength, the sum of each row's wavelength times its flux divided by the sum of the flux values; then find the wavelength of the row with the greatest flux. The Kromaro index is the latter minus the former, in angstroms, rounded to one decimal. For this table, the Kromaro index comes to -4.2 angstroms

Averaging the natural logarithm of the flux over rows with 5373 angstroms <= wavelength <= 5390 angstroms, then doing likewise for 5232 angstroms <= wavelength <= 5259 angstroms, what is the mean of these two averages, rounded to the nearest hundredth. 0.53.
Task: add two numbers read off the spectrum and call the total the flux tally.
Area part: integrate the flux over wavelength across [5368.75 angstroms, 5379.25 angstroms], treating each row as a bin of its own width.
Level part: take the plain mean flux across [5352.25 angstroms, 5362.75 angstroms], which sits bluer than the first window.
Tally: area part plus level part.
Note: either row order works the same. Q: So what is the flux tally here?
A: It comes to 21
